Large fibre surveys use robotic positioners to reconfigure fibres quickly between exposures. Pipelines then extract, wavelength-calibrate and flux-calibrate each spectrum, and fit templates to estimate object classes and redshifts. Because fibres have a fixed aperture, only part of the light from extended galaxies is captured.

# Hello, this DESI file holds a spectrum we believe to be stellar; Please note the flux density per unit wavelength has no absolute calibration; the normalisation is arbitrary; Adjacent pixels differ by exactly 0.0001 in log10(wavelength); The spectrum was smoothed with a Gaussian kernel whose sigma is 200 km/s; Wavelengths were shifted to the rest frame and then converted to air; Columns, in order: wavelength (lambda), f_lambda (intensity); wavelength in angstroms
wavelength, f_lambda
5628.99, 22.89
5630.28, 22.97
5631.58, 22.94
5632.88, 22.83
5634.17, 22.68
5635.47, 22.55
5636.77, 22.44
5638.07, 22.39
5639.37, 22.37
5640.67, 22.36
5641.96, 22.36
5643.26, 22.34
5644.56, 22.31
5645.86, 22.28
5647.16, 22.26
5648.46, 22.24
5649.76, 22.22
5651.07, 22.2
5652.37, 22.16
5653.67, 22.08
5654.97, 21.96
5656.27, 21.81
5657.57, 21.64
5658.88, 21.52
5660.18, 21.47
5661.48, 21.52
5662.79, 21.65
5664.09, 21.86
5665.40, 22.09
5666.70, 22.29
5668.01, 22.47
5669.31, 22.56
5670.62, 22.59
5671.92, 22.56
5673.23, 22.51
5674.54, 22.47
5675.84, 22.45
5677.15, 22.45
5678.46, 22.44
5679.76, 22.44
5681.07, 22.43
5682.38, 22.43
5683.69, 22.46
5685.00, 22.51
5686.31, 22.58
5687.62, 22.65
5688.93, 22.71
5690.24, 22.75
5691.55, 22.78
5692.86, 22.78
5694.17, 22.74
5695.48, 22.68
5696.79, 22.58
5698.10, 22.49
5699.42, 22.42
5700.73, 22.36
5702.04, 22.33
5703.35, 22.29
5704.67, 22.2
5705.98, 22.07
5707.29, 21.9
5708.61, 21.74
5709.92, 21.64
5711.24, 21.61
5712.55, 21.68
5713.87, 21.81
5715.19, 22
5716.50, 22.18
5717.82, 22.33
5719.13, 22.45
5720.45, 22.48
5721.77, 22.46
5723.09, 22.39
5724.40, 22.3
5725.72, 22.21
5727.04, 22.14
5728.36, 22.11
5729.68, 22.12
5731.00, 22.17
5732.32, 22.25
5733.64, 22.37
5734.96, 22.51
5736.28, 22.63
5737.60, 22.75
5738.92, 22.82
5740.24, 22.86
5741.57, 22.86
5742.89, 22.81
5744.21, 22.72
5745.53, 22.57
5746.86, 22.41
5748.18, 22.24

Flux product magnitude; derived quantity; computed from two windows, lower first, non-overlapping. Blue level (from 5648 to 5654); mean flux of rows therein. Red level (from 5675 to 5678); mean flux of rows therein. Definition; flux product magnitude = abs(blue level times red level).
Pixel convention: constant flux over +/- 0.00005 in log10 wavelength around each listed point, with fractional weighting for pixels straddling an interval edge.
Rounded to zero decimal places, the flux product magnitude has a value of 498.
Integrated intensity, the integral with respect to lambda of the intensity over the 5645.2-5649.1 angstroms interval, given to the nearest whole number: 87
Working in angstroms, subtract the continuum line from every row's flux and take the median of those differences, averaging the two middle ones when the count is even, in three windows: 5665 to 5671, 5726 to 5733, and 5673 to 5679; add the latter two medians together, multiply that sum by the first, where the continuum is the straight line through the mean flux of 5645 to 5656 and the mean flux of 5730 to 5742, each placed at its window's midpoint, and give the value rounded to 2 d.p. -0.05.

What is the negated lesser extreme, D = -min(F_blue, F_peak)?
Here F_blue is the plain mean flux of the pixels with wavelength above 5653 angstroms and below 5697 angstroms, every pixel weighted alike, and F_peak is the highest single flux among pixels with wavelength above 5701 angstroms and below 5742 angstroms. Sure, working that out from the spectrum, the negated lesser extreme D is -22.3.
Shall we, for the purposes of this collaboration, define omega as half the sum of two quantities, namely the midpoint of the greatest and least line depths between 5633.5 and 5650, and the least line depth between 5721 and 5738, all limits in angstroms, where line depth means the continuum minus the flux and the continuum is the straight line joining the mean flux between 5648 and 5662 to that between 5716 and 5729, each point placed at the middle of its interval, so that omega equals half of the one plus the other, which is -0.49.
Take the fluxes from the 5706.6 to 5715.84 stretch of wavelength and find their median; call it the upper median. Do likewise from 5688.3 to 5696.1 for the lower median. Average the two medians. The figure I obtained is 22.2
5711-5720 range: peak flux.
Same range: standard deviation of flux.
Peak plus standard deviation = 22.8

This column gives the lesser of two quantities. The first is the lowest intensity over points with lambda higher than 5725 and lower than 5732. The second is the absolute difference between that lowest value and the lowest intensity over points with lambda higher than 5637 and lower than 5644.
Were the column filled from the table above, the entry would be 0.23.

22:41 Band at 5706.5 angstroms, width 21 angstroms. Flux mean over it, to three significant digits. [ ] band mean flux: 22.1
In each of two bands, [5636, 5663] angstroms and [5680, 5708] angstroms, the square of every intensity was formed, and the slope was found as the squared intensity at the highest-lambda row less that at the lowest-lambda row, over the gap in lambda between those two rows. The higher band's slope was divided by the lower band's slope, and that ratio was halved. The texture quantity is 0.33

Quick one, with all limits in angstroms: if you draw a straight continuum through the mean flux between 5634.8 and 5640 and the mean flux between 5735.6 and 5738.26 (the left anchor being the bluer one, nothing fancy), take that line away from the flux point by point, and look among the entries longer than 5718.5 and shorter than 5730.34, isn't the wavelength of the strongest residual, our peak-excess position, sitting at 5720.45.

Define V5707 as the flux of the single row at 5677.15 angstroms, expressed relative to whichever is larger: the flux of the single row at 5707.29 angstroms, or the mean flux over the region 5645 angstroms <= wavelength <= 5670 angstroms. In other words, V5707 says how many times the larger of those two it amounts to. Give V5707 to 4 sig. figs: 1.020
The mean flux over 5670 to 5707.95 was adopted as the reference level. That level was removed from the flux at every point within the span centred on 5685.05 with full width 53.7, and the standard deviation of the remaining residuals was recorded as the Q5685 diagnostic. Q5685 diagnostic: 0.4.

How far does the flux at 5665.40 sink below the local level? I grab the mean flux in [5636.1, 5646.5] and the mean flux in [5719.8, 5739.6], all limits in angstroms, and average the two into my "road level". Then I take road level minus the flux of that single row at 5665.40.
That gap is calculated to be 0.28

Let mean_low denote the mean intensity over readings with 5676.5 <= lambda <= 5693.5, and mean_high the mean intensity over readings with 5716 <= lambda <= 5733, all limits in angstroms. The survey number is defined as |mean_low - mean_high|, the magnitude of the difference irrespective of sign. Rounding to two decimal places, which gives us 0.29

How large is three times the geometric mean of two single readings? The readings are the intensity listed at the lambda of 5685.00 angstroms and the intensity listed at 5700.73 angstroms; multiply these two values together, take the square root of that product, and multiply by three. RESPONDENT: 67.3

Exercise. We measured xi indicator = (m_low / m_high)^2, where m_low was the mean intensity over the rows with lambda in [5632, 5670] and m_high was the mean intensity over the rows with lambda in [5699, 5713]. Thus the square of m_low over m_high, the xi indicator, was 1.01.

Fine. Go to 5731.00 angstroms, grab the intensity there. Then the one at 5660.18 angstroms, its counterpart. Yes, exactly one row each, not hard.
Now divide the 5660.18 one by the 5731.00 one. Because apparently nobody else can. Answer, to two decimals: 0.97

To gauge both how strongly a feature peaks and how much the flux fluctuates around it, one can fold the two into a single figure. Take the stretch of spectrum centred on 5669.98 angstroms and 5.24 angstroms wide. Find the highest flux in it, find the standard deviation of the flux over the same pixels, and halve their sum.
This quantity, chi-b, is 11.3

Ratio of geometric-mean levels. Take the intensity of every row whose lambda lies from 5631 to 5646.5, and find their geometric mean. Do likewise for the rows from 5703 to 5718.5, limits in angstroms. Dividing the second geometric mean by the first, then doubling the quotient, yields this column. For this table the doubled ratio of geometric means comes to 1.95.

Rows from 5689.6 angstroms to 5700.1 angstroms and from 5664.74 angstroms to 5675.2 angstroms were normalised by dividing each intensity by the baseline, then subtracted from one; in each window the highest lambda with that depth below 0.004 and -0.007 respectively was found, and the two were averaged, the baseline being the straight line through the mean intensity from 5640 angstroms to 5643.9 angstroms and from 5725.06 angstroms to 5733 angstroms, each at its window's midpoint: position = 5687.0 angstroms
